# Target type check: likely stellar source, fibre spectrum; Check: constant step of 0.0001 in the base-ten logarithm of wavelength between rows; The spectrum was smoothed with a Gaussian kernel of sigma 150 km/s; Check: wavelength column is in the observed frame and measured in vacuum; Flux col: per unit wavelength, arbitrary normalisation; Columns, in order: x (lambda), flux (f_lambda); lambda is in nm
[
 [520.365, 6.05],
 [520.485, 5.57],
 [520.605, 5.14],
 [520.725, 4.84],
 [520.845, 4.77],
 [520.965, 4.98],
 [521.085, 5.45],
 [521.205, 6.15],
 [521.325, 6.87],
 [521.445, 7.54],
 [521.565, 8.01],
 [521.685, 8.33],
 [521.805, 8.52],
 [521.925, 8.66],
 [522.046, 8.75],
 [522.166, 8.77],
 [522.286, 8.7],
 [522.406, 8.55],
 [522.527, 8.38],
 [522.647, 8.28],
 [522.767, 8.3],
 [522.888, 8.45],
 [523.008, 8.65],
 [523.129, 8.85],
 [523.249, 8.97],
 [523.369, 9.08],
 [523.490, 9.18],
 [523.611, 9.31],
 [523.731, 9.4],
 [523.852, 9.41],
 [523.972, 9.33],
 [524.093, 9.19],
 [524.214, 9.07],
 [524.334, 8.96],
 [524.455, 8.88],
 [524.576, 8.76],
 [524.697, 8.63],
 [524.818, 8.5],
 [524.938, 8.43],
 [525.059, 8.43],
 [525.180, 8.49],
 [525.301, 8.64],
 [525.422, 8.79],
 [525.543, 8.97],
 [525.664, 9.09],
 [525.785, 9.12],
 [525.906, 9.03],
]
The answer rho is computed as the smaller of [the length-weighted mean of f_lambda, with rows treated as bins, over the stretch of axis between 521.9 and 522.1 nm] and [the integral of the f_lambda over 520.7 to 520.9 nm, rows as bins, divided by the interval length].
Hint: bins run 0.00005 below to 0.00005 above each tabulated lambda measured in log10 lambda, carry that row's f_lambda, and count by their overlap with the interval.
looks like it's 4.8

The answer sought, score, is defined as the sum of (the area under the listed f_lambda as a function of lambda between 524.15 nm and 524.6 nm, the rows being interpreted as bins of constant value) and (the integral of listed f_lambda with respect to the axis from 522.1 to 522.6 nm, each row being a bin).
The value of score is 8.3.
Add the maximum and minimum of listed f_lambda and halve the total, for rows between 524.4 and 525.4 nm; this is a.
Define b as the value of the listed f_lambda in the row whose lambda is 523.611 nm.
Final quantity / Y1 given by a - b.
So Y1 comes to -1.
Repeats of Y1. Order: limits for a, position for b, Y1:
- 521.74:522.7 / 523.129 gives 0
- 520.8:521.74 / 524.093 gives -3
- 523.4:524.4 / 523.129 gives 0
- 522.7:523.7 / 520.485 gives 3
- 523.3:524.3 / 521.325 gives 2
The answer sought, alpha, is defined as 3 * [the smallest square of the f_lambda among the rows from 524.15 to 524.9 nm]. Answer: 217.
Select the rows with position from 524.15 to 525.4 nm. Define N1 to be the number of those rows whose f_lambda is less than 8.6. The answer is 4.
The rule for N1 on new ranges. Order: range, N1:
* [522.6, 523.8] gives 3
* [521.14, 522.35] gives 6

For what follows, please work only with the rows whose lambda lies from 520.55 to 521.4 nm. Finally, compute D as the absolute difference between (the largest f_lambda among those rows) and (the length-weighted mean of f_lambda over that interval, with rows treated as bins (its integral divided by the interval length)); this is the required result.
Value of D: 1.38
